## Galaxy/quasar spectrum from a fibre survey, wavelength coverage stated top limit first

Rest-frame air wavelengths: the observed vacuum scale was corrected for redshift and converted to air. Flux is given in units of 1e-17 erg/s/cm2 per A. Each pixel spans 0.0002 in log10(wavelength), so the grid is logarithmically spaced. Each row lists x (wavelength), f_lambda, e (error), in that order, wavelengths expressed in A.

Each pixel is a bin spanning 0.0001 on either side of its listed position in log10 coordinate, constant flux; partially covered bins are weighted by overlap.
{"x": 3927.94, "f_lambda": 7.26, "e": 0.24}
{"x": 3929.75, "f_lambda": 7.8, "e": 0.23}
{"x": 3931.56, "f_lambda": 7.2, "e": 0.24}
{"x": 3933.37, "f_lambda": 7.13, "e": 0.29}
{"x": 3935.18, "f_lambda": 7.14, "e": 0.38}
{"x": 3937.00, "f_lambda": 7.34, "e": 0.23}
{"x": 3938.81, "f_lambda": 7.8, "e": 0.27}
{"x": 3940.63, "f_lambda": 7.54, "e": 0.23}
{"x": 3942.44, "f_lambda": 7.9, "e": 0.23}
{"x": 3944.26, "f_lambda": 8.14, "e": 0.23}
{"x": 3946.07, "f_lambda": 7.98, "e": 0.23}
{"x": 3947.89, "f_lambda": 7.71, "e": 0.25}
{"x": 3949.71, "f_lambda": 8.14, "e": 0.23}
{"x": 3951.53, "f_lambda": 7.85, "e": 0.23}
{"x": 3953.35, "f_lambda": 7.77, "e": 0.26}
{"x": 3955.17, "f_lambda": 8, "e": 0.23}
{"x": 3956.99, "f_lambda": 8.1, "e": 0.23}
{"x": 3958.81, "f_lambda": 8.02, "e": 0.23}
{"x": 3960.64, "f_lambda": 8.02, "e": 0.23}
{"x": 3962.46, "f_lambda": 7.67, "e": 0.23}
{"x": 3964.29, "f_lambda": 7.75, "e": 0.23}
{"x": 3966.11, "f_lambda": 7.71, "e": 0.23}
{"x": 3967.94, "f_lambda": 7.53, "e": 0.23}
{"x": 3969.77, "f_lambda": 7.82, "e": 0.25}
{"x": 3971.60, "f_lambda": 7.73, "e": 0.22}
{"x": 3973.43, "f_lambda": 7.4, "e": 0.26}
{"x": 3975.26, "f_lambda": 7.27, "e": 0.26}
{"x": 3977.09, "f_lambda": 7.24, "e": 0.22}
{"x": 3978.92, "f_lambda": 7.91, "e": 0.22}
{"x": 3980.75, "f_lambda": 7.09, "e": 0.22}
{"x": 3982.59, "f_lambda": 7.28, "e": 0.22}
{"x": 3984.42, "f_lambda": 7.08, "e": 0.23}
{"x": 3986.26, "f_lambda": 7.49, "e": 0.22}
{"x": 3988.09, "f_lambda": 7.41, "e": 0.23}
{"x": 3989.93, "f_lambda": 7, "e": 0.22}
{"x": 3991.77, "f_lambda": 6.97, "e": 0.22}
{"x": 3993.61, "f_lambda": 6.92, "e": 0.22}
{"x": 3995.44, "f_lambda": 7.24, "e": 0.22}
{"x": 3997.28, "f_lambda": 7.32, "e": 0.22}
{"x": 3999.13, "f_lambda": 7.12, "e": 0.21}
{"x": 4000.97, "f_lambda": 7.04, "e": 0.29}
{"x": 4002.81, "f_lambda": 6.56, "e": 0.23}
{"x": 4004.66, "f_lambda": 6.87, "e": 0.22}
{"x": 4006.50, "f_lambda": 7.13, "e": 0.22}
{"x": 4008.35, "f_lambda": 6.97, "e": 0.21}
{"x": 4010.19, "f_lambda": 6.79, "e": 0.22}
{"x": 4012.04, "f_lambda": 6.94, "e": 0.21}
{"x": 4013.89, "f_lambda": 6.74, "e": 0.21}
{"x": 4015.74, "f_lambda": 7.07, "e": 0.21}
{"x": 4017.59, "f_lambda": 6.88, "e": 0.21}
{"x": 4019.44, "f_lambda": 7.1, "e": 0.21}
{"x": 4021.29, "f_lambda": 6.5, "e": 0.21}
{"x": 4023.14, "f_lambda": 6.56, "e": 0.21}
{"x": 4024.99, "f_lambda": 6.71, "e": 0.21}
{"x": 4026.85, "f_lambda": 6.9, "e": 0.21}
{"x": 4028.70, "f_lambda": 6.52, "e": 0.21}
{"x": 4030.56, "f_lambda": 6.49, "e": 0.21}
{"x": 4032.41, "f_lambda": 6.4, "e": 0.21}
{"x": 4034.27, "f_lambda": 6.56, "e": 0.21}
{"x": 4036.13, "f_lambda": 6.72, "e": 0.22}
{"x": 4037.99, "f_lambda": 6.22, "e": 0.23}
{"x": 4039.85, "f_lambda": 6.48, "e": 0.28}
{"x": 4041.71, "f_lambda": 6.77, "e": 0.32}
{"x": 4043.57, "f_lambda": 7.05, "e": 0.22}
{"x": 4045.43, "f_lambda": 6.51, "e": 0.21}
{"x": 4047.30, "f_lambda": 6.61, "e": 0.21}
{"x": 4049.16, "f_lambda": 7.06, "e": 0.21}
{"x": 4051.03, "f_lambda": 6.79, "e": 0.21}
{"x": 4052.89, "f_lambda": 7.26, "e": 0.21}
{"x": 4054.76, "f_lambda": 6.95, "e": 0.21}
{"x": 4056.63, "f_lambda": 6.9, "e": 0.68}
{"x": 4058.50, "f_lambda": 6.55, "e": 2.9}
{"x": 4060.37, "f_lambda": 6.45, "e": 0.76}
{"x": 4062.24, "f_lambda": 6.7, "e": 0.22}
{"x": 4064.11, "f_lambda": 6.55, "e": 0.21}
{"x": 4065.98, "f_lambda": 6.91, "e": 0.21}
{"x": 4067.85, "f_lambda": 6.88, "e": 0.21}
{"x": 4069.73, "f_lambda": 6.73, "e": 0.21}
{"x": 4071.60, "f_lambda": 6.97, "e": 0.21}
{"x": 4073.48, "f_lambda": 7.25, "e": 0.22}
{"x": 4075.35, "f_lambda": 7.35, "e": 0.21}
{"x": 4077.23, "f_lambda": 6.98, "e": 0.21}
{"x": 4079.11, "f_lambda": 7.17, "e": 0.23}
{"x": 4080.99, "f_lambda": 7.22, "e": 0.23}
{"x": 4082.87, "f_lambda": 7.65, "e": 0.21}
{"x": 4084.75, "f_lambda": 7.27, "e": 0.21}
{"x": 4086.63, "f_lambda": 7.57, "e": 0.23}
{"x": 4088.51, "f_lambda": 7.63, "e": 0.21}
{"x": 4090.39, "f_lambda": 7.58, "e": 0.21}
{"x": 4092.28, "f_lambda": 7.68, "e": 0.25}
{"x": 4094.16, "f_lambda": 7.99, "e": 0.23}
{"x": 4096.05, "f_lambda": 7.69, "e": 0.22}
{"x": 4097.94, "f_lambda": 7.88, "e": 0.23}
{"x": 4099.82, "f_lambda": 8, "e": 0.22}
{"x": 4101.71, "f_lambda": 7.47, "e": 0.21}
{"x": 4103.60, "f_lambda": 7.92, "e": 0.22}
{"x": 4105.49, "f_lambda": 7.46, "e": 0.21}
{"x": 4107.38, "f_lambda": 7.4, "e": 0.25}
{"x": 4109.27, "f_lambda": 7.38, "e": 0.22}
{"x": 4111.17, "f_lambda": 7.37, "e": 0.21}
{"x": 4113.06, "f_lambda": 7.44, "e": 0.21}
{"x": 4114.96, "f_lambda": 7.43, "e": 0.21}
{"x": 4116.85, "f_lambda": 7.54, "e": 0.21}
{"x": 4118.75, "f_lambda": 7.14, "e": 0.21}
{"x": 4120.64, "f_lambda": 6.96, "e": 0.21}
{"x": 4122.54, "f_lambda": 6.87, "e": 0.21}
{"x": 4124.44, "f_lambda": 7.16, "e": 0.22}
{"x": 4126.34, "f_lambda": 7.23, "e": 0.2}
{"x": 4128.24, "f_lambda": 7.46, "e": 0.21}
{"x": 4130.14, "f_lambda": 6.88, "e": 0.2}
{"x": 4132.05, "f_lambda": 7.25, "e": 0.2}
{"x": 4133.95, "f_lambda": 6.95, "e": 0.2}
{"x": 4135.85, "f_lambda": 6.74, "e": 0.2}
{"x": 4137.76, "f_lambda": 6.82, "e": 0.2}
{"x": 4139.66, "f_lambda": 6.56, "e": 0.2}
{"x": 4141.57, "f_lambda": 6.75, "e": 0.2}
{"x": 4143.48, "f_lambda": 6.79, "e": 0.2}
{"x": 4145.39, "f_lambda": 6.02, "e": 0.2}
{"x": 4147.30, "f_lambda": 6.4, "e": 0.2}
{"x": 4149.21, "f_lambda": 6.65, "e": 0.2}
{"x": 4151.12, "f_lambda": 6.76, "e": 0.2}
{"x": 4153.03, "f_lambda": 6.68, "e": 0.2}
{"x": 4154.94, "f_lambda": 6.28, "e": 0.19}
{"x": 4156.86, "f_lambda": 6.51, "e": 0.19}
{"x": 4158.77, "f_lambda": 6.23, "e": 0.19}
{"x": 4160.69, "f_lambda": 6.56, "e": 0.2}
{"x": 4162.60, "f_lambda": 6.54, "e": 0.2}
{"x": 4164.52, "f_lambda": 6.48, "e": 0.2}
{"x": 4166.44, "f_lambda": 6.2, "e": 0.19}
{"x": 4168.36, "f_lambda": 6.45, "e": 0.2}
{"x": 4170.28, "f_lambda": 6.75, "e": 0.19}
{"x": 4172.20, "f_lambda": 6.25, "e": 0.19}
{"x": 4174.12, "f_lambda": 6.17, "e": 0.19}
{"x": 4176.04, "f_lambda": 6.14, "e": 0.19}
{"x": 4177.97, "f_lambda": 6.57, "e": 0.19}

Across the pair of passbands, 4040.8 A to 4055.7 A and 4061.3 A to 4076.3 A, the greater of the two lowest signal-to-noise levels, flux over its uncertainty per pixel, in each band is 30.5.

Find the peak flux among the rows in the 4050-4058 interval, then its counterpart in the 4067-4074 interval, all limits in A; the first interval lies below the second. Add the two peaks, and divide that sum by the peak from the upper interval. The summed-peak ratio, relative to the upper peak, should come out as 2.00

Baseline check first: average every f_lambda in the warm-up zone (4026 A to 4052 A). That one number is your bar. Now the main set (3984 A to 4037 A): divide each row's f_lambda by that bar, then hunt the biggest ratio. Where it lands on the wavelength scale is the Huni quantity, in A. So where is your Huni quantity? 3986.26 A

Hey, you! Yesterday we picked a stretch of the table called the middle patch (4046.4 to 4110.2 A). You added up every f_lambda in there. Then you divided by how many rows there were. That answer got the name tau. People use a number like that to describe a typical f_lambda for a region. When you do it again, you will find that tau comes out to 7.23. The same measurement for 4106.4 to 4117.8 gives 7.43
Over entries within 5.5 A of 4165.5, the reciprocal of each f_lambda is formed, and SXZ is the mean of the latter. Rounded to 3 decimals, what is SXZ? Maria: 0.154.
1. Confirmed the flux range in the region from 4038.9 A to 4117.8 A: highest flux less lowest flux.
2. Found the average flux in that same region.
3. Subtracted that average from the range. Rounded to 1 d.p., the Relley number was -5.7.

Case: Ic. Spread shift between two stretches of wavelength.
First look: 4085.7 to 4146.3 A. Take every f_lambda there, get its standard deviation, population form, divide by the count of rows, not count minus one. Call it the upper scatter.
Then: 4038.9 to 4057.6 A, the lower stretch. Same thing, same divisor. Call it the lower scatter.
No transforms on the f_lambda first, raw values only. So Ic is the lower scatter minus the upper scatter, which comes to -0.20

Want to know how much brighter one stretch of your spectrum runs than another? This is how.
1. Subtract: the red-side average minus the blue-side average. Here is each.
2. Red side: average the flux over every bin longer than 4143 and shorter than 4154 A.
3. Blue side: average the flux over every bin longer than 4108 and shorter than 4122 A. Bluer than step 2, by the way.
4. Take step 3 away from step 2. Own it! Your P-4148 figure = -0.77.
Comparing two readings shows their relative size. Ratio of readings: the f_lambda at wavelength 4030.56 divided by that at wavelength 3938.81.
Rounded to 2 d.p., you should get 0.83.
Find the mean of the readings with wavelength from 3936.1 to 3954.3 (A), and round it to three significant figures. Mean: 7.82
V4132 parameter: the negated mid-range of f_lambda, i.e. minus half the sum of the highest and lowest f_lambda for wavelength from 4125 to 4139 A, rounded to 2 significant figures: -7.1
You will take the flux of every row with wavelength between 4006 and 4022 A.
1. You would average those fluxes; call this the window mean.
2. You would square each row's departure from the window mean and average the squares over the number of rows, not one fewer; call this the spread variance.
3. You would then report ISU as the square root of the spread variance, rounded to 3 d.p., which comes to 0.190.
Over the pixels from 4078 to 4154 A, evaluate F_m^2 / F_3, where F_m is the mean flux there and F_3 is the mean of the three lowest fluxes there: 8.2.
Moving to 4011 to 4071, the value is 7.1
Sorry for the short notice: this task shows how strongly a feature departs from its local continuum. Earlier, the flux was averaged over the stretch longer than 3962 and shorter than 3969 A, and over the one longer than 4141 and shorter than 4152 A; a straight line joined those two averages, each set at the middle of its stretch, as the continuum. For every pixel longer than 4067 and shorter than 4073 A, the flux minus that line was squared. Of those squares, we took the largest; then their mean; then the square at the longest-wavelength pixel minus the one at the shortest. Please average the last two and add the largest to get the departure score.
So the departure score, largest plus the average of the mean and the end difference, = 0.1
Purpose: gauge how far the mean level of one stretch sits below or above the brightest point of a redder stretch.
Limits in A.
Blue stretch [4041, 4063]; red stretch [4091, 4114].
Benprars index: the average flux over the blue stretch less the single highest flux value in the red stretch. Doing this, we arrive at -1.2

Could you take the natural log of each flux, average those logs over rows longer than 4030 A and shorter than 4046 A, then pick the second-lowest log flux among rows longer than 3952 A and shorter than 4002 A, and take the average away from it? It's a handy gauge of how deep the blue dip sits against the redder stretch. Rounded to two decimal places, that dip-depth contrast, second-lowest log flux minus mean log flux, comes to 0.06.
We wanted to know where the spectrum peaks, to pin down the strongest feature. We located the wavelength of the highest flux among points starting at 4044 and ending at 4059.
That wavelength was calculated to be 4052.89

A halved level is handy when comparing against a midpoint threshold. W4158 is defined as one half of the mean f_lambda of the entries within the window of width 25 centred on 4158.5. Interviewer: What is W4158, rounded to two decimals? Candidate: 3.25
